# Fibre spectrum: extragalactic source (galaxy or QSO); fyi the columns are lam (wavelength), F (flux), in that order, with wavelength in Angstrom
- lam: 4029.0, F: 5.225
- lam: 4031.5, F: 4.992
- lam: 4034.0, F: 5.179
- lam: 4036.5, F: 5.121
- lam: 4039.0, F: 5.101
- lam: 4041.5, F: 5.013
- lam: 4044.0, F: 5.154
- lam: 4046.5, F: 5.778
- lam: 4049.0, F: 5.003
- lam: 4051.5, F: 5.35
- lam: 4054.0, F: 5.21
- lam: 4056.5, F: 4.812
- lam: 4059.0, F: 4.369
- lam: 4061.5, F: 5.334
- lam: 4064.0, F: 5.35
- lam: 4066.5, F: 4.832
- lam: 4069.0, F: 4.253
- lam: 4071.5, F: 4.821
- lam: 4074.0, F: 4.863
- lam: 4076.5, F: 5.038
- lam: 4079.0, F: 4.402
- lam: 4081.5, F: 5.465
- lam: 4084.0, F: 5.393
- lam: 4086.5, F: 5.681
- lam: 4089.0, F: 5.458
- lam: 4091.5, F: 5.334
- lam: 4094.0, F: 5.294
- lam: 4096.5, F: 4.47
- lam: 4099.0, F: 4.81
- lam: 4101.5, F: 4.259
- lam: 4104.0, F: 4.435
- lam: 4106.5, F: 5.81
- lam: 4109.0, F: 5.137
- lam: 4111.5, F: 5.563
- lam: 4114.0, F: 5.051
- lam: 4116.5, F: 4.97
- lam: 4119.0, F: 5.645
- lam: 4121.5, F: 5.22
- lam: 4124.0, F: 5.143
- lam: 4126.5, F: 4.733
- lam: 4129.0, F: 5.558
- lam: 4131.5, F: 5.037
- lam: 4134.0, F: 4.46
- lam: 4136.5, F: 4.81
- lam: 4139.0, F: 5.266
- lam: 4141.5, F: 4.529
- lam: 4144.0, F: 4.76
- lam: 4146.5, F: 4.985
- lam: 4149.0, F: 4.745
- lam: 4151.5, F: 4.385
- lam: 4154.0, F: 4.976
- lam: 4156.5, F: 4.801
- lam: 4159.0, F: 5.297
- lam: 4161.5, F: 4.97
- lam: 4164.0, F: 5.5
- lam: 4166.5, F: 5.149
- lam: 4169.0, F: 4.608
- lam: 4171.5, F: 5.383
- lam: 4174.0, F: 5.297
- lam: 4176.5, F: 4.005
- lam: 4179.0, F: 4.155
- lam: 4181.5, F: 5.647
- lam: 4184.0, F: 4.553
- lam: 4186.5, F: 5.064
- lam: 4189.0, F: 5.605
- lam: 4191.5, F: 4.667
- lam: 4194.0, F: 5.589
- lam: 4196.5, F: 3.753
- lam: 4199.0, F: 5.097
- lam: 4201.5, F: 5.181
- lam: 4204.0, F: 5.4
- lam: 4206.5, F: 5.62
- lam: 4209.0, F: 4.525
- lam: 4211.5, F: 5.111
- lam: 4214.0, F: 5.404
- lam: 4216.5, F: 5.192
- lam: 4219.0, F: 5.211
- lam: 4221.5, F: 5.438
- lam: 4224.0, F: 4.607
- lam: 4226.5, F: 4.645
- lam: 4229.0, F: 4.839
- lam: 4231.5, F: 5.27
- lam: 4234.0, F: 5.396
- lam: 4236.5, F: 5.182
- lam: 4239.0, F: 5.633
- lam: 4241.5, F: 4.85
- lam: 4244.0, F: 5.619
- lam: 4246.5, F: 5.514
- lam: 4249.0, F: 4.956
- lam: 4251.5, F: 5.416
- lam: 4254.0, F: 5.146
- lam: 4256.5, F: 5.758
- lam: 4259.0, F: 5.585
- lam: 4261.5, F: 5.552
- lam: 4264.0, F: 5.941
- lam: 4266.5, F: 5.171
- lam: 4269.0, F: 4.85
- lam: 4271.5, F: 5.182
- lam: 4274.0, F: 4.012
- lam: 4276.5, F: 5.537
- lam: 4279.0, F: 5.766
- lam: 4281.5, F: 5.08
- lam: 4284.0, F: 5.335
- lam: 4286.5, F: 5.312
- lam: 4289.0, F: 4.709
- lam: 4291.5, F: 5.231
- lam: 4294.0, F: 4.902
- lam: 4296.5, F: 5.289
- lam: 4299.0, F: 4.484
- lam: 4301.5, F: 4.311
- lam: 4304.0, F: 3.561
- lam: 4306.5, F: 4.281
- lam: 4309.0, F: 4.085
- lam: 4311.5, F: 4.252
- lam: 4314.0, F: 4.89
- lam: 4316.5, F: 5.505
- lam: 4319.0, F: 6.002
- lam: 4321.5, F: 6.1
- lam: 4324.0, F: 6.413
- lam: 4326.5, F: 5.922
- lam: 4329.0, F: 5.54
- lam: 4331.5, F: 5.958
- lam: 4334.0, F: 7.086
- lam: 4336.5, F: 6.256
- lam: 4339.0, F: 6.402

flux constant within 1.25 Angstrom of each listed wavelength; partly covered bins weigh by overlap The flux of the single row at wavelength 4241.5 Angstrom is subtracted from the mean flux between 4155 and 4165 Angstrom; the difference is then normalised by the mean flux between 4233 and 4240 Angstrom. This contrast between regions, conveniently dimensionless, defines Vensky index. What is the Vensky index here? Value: 0.1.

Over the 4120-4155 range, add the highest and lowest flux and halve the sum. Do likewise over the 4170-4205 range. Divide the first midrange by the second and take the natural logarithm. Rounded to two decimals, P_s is 0.06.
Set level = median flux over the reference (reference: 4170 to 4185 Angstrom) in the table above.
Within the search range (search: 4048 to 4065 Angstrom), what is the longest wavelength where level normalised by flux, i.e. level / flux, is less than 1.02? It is 4064.0 Angstrom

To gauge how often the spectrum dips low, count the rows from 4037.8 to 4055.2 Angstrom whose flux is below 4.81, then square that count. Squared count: 0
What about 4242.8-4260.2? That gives 0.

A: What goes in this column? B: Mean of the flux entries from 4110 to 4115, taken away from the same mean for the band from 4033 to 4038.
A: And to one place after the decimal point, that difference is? -0.2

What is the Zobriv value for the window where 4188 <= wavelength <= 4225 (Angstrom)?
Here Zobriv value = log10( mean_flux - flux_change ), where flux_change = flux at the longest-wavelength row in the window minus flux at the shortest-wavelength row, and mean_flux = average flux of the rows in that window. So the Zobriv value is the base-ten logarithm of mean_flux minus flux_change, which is 0.78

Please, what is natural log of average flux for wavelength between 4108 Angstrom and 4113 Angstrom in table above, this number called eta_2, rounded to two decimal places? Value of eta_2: 1.68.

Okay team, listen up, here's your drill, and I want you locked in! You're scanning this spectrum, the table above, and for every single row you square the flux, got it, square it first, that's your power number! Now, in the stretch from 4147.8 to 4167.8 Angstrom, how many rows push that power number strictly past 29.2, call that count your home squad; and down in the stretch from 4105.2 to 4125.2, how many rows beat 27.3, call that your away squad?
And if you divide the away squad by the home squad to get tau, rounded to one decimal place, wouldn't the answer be 3.0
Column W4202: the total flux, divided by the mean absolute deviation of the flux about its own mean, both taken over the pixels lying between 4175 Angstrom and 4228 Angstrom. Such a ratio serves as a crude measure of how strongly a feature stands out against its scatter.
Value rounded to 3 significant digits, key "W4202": 224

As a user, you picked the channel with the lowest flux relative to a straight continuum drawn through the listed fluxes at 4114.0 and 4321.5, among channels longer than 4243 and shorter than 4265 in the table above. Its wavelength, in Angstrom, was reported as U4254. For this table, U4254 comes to 4249.0 Angstrom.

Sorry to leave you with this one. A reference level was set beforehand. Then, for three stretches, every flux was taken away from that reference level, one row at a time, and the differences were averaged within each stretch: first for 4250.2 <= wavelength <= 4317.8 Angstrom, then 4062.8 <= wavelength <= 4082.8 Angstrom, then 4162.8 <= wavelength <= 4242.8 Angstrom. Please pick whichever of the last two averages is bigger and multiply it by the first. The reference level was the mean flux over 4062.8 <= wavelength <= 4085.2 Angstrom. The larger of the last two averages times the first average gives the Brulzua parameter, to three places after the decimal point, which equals -0.004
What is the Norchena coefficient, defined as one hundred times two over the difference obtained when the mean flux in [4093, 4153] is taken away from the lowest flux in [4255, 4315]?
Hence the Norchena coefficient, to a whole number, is -143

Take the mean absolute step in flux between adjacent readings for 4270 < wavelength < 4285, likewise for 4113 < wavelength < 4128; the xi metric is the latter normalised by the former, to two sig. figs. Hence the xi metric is 0.43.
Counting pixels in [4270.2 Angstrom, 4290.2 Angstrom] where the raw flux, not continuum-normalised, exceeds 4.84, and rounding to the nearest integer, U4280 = 6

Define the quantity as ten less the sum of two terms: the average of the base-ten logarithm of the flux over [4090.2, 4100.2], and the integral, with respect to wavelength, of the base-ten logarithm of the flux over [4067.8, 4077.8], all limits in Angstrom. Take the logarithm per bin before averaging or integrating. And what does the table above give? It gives 2.55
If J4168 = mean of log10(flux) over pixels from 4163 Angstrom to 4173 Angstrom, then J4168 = 0.71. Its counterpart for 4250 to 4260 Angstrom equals 0.74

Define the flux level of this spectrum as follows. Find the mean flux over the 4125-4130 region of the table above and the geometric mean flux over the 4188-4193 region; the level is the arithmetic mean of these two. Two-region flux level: 5.1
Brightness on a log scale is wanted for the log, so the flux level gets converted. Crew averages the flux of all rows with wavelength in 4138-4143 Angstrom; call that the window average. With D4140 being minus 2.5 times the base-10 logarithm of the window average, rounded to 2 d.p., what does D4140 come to -1.72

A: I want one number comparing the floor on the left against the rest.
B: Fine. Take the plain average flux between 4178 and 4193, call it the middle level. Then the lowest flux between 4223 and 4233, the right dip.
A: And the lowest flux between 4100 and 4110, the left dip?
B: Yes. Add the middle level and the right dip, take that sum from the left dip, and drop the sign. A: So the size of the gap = 5.3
